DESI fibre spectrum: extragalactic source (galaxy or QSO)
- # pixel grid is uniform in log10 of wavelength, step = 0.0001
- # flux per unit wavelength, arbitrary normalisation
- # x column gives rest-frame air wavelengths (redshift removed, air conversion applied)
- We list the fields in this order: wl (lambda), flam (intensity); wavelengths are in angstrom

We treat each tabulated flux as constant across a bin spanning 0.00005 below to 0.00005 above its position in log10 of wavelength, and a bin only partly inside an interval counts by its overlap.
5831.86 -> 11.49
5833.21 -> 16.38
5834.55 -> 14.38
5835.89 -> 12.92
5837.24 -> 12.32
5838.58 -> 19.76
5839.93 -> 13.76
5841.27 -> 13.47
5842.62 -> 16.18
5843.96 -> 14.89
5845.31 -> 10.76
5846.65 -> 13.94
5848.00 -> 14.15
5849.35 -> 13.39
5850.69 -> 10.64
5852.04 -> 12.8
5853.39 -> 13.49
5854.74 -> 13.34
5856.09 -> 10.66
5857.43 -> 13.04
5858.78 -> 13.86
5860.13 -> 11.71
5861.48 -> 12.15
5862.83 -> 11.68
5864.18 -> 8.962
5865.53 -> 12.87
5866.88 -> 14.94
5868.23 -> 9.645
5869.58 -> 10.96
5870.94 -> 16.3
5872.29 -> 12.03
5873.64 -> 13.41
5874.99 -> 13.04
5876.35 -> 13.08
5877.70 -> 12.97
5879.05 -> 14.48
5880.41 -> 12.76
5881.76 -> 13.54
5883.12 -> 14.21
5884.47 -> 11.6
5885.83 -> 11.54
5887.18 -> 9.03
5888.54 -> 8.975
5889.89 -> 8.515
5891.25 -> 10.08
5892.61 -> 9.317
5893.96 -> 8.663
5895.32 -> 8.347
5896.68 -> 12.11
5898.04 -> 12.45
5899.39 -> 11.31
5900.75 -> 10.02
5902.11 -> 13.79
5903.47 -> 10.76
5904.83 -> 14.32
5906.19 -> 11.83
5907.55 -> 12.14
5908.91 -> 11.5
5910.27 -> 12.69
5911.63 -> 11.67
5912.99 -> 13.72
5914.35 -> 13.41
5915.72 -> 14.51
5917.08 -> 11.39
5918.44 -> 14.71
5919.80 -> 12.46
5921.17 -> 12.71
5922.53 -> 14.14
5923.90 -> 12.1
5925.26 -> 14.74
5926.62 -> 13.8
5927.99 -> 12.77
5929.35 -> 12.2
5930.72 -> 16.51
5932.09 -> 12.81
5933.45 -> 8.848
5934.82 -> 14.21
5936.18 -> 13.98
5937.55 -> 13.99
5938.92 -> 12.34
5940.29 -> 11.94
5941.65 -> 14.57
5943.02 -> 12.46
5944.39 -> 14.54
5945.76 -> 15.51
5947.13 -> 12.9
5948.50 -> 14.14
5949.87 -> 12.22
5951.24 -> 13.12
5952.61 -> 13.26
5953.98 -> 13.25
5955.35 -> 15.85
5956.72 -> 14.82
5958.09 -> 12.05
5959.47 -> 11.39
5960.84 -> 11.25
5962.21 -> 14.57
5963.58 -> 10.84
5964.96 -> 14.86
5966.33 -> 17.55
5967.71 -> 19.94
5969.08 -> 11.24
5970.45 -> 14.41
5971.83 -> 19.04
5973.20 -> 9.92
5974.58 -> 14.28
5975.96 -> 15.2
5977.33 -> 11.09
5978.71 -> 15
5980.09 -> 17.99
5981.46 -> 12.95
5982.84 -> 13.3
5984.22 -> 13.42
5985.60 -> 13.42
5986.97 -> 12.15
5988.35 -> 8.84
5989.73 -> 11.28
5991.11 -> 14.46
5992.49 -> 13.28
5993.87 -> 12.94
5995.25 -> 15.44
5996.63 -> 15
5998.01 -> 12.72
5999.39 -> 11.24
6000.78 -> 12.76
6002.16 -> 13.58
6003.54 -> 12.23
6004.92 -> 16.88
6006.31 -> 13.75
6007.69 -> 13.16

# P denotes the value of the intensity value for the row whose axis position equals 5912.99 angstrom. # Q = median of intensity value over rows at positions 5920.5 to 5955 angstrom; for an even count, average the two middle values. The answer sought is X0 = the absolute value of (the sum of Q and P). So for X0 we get 27.0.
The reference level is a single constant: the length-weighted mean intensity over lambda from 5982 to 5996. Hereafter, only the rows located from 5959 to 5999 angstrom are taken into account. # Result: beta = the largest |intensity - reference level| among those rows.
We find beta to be 7.1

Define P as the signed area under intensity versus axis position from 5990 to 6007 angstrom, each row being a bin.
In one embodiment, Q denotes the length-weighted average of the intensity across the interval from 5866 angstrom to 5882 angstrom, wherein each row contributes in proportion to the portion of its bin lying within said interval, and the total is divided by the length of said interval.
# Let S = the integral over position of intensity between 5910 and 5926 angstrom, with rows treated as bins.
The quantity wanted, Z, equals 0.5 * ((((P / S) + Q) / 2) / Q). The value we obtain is 0.271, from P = 232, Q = 13.1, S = 211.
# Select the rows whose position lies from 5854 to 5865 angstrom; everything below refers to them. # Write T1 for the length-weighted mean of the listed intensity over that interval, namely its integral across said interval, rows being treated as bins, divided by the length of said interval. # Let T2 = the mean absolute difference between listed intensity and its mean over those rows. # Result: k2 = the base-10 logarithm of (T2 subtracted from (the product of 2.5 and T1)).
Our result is 1.46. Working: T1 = 11.9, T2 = 1.17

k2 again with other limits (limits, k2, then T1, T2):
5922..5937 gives 1.50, 13.3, 1.40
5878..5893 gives 1.42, 11.4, 1.90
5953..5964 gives 1.49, 13.1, 1.62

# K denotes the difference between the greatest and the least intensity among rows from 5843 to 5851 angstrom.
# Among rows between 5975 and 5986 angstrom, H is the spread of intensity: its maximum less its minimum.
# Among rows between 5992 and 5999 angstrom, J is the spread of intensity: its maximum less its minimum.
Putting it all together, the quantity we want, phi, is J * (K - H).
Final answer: -7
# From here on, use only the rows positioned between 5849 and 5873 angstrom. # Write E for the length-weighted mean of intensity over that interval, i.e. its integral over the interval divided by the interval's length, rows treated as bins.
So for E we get 12.3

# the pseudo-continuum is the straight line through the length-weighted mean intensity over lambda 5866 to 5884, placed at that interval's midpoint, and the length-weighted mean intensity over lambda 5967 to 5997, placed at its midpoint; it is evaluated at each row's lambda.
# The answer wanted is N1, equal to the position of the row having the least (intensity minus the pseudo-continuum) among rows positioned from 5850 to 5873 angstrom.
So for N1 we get 5864.18 angstrom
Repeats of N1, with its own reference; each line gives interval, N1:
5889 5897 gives 5895.32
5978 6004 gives 5988.35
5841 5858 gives 5856.09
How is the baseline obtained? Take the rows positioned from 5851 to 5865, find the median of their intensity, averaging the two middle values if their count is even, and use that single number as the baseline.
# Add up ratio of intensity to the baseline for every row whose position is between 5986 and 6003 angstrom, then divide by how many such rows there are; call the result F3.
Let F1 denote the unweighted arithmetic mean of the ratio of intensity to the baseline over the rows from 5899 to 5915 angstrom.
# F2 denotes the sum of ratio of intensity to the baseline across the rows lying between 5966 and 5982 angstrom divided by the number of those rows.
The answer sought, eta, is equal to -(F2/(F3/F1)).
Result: -1.14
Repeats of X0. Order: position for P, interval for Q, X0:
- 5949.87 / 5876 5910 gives 23.8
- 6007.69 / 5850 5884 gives 26.1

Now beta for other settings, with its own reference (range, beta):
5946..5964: 3.0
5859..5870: 3.9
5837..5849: 6.9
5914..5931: 3.6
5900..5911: 2.8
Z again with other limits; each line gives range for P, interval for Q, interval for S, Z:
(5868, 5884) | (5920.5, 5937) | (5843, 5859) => 0.269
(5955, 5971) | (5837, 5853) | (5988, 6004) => 0.270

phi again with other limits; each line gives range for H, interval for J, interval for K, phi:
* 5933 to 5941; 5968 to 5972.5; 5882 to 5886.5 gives -21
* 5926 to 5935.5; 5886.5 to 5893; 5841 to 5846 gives -4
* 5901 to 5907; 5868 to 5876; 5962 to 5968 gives 37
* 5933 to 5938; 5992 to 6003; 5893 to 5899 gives -5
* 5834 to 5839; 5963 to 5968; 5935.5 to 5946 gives -35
